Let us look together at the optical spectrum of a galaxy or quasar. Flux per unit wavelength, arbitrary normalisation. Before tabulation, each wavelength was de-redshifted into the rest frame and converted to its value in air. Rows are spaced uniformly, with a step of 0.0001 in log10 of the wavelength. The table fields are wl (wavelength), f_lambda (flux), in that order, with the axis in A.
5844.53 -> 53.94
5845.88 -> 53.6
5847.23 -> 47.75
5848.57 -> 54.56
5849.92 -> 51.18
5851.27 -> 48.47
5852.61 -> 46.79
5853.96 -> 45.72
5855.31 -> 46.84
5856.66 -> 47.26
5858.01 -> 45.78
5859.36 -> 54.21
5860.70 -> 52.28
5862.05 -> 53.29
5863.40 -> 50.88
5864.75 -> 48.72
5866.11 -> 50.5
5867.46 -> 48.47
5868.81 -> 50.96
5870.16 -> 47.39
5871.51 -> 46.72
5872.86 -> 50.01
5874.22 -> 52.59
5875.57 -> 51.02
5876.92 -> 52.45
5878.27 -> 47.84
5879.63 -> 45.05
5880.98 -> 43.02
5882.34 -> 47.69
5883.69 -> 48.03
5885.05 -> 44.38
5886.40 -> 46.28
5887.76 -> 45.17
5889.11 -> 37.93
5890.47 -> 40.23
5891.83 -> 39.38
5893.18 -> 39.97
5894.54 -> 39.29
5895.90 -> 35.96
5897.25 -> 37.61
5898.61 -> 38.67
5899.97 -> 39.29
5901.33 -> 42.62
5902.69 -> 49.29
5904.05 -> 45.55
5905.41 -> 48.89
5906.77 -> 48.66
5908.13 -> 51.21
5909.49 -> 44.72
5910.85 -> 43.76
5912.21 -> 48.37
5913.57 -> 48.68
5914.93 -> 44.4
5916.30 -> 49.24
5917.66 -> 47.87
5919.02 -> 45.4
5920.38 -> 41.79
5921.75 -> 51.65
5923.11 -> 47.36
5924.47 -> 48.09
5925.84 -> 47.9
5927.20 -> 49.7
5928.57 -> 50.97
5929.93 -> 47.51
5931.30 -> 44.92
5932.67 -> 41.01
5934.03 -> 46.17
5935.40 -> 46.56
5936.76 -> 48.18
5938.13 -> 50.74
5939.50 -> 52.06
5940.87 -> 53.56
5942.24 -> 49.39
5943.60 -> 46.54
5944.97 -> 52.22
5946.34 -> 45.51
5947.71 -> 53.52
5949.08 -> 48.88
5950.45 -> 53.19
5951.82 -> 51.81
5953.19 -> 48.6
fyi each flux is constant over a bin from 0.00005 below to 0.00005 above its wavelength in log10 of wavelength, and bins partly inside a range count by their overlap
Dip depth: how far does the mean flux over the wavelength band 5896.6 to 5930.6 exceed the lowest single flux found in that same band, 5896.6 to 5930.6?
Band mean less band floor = 8.8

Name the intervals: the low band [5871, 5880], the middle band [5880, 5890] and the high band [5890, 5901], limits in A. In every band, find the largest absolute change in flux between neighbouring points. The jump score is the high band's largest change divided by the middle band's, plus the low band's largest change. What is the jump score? 5.1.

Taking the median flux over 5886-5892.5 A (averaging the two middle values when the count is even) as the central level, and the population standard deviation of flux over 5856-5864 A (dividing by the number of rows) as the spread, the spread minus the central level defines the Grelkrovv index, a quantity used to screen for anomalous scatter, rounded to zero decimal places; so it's -37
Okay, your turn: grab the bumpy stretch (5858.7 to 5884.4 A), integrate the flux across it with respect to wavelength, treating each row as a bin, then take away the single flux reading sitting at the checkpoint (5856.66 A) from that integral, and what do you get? 1225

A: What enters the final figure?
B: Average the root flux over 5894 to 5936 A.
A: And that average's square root 2.60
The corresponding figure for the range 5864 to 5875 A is 2.65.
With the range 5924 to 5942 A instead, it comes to 2.63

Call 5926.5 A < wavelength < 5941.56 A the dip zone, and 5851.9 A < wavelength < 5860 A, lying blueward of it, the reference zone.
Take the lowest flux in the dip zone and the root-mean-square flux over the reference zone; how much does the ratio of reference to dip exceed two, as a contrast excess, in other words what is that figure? -0.83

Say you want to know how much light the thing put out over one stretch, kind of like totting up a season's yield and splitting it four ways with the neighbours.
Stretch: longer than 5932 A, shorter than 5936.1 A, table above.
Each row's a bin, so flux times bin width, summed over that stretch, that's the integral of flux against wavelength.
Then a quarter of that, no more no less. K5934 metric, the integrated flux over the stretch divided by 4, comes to 46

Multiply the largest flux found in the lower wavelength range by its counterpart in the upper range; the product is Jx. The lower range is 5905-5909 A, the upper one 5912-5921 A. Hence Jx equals 2522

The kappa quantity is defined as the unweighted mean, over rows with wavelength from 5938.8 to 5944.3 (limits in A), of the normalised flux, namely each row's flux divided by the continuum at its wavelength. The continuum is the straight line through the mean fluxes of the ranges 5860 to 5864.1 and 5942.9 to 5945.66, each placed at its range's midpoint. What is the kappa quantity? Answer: 1.02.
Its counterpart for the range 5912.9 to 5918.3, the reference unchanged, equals 0.94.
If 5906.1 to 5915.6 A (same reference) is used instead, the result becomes 0.93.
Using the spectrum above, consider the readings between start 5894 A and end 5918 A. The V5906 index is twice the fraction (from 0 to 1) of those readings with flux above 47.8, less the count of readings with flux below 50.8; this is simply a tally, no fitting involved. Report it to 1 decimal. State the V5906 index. -16.1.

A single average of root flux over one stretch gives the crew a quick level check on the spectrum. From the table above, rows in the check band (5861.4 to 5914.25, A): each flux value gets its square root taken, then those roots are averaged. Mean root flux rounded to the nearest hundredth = 6.77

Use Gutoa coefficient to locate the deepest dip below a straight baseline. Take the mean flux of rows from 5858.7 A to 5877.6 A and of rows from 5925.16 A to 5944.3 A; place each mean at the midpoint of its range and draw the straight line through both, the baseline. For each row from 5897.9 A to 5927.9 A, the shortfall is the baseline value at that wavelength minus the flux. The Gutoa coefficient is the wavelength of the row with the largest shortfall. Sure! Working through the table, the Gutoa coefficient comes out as 5898.61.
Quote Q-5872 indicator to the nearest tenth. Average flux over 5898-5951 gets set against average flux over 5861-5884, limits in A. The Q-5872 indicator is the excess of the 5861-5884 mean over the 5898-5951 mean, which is 1.6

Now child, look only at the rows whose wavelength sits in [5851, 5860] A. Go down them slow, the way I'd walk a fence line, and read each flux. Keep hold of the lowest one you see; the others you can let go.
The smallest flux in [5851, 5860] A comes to 45.72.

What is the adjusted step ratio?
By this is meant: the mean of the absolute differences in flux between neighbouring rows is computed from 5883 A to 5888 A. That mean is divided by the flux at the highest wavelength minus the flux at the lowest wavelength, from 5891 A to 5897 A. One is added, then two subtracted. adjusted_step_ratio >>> -1.6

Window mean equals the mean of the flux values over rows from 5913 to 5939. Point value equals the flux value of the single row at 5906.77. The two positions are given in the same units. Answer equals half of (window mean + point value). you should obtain 48.0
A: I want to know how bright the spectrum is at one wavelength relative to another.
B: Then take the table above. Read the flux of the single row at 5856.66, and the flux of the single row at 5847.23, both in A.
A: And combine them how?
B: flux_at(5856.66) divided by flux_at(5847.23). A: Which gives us 0.99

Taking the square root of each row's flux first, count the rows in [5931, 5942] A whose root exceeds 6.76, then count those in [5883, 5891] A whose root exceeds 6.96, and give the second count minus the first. -6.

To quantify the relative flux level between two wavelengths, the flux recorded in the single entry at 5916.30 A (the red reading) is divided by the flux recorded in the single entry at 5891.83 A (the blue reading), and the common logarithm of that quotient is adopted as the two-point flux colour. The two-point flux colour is 0.10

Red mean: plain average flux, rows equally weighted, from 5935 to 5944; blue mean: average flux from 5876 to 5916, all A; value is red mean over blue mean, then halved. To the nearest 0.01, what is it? 0.56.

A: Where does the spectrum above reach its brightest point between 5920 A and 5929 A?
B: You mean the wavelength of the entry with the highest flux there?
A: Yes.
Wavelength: 5921.75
